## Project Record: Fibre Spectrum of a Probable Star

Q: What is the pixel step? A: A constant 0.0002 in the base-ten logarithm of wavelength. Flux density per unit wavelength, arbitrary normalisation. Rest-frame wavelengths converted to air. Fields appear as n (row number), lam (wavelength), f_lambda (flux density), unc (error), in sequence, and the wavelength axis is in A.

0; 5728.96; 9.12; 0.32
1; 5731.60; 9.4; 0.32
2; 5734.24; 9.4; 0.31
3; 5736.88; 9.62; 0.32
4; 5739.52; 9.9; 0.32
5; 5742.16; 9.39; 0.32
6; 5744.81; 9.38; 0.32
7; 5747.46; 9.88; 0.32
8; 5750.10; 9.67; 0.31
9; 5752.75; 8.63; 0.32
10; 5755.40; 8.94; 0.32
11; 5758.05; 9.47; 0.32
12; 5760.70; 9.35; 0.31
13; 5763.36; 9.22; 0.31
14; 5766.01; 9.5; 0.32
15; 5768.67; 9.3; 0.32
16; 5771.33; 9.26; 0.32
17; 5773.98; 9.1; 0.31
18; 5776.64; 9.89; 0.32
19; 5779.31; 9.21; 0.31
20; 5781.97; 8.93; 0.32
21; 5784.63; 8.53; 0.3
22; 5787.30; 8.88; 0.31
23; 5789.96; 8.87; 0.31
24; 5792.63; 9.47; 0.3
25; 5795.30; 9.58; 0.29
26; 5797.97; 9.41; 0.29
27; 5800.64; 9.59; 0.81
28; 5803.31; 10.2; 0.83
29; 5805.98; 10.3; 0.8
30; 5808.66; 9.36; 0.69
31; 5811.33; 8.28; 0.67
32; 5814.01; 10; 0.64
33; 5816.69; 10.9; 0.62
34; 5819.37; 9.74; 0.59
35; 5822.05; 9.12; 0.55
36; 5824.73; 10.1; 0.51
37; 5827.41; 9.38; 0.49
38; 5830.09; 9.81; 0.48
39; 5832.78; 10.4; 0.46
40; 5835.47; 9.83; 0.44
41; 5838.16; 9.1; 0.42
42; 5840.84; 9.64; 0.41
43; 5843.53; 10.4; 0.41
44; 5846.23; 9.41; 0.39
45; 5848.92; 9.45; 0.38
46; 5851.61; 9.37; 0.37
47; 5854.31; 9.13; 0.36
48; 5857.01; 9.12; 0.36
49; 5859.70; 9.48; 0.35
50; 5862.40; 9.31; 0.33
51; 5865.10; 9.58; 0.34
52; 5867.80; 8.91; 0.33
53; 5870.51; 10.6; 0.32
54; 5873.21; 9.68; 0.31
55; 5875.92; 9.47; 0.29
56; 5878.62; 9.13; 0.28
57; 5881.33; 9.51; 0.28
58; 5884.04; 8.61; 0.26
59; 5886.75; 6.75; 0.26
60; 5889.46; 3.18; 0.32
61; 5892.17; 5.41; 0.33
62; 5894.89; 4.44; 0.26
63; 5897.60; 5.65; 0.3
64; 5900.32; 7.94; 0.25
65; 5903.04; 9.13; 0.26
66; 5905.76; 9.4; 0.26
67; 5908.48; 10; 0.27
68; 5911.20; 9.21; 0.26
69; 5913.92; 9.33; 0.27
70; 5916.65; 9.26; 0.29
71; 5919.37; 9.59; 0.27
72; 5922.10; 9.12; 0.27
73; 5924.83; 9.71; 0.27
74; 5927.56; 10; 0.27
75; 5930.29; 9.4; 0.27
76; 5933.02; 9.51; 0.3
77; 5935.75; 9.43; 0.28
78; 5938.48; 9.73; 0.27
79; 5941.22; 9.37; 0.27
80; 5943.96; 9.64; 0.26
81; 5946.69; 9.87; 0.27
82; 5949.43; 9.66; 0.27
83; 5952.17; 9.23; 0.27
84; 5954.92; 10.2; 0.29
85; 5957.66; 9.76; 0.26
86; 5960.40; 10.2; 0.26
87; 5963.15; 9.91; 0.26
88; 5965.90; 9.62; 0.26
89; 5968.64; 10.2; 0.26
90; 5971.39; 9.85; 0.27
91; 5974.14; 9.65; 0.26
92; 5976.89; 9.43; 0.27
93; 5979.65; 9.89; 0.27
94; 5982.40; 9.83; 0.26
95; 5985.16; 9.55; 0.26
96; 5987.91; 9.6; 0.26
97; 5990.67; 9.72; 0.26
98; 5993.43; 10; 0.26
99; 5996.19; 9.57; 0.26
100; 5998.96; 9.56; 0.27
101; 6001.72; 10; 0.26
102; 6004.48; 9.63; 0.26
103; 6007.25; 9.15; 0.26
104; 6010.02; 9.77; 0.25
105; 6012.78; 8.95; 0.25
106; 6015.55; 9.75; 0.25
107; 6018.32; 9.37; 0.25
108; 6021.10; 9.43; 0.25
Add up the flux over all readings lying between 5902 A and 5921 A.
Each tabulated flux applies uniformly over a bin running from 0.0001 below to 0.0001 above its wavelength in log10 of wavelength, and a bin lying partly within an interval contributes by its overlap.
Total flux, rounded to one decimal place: 65.9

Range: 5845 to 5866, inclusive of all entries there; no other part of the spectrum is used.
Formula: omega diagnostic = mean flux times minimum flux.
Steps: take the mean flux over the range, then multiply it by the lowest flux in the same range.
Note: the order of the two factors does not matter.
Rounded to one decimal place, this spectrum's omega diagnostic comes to 85.3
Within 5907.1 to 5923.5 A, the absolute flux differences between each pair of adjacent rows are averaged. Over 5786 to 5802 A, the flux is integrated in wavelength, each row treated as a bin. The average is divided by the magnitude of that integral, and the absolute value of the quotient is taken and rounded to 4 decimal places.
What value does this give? 0.0024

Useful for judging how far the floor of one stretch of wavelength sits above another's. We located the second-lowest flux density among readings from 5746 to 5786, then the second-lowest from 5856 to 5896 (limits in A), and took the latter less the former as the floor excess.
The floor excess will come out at -4.2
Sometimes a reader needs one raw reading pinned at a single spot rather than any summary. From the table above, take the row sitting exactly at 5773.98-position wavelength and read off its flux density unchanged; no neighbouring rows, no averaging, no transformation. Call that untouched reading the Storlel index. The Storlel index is 9.1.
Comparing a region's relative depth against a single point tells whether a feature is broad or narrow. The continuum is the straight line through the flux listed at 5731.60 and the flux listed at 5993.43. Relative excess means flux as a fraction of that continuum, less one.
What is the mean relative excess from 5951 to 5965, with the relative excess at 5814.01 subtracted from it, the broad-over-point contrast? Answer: -0.049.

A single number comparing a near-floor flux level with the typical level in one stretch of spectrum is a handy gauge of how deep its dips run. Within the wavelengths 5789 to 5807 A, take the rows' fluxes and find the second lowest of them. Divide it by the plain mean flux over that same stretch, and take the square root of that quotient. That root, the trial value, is 0.988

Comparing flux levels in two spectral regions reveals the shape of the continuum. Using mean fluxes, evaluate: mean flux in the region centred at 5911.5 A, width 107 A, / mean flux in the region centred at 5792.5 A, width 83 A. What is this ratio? 0.95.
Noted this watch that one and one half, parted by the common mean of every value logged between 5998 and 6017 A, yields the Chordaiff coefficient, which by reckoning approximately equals 0.157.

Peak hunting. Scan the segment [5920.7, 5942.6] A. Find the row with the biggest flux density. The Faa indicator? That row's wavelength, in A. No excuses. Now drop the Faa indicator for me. 5927.56 A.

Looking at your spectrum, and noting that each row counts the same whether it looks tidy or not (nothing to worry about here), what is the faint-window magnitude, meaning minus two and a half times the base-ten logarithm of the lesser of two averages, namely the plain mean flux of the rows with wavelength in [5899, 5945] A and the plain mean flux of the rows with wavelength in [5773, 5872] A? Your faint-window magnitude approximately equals -2.43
